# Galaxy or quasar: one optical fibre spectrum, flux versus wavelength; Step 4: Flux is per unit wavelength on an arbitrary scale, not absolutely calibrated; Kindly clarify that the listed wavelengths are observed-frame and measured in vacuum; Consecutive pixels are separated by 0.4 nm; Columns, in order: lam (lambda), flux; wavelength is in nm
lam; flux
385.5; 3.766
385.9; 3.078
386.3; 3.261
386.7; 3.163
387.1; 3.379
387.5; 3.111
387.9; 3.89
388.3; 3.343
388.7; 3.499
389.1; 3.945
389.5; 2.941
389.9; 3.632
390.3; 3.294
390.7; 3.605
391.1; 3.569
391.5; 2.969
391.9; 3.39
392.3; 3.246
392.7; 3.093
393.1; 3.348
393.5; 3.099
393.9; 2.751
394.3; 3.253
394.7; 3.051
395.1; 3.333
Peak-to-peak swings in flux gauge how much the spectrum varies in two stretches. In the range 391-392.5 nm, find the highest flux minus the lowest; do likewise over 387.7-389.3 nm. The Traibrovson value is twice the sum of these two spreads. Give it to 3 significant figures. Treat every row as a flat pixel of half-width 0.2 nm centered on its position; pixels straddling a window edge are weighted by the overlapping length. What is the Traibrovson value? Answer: 2.40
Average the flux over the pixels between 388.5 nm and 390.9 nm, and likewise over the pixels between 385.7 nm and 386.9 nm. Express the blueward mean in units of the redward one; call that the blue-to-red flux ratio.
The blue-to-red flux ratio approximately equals 0.91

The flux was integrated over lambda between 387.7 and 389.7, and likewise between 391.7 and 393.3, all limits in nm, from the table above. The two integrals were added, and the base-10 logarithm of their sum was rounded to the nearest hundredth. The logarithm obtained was 1.09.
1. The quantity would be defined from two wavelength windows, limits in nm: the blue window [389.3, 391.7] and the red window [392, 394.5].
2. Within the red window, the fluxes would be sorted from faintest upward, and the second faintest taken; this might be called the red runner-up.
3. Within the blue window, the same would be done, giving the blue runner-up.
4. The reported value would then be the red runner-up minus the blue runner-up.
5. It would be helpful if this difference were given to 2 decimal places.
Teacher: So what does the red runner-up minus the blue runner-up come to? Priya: 0.12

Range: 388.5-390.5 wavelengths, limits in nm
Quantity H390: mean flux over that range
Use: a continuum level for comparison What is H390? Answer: 3.46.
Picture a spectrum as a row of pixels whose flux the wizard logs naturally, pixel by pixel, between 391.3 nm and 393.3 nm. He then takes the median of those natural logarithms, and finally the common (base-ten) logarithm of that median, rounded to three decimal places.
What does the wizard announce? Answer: 0.071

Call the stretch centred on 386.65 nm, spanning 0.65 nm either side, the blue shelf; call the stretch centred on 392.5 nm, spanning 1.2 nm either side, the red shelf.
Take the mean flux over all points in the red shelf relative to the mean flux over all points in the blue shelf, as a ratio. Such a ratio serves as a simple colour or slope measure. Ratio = 0.98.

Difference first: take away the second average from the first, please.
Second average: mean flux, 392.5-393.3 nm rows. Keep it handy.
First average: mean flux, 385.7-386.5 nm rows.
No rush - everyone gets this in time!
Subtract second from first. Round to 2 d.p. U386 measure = -0.05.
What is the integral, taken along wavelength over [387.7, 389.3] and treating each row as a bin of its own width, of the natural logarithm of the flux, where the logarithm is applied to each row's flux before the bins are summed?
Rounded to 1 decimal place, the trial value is 2.1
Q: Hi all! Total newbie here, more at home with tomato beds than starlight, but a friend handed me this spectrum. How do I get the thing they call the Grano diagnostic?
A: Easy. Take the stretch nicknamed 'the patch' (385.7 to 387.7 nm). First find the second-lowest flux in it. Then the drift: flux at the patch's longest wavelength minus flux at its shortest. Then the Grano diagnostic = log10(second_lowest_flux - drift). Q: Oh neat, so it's 0.488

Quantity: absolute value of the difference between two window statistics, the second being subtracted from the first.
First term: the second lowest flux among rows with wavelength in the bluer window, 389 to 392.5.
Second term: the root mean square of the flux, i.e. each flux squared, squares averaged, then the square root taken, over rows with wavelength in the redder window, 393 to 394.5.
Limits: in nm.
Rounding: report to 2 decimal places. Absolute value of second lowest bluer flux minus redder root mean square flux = 0.15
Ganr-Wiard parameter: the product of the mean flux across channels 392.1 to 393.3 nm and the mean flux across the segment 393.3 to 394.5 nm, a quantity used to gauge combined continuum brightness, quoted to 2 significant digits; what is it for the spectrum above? 9.8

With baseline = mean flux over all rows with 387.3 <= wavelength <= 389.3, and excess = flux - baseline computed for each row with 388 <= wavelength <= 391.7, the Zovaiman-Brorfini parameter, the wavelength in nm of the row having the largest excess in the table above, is 389.1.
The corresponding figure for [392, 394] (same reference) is 393.1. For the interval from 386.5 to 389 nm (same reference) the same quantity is 387.9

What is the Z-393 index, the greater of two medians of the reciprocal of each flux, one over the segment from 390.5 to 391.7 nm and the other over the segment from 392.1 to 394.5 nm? 0.315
